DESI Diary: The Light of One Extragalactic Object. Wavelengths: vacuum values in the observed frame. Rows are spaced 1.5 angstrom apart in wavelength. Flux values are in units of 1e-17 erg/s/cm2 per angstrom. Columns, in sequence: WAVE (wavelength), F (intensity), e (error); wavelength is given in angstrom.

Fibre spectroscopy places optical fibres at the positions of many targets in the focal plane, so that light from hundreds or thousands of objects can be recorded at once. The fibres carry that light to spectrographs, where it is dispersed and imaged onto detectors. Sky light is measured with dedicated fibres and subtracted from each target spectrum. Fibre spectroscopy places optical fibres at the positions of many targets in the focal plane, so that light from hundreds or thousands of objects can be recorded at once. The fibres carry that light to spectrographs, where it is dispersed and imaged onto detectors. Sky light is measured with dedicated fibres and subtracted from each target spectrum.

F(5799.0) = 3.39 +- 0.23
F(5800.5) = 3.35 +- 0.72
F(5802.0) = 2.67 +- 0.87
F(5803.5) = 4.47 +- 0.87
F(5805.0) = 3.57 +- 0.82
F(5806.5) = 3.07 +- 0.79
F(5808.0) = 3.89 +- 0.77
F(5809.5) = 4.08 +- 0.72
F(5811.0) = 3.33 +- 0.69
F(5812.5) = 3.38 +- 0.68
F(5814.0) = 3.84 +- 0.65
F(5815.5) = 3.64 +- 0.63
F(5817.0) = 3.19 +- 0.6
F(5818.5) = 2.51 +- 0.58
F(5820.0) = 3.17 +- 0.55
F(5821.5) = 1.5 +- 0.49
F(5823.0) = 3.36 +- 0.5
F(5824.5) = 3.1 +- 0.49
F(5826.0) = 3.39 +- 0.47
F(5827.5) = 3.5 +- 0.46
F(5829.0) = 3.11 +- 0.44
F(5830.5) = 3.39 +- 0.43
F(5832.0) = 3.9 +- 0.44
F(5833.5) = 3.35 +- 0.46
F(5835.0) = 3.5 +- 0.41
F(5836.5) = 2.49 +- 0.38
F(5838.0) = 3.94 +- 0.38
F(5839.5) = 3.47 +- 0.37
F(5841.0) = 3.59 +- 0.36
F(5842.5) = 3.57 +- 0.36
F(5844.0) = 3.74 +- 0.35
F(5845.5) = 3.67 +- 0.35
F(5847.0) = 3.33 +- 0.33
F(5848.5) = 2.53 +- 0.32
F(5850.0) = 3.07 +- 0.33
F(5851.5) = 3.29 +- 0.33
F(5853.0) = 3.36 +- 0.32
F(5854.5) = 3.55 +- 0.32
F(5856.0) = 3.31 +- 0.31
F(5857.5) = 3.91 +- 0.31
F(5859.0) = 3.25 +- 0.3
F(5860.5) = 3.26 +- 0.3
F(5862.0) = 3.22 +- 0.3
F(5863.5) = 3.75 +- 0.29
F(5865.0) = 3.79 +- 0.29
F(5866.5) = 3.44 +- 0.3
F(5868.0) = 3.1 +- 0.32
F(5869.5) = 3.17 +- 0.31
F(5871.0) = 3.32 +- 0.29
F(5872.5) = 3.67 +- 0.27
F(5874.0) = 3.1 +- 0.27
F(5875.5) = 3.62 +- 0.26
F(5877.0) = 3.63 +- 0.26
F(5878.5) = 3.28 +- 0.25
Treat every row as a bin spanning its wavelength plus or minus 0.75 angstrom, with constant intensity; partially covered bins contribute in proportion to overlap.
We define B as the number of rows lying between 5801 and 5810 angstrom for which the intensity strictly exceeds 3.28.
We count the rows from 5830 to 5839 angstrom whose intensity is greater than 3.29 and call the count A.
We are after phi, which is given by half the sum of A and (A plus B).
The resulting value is 7.0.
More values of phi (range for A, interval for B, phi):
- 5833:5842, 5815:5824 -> 6.0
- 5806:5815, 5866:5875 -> 6.5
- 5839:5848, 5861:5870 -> 7.5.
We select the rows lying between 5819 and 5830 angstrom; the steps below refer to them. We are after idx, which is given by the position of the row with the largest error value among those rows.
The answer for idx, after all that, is 5820.0 angstrom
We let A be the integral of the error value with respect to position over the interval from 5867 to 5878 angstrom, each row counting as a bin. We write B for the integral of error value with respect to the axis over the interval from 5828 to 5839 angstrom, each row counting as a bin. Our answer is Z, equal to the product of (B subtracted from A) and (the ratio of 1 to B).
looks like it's -0.3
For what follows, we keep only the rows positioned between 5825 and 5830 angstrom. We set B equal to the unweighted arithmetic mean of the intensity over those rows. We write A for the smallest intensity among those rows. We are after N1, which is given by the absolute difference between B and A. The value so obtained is 0.22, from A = 3.11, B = 3.3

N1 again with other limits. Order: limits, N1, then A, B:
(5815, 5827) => 1.48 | 1.5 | 3.0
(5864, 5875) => 0.27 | 3.1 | 3.4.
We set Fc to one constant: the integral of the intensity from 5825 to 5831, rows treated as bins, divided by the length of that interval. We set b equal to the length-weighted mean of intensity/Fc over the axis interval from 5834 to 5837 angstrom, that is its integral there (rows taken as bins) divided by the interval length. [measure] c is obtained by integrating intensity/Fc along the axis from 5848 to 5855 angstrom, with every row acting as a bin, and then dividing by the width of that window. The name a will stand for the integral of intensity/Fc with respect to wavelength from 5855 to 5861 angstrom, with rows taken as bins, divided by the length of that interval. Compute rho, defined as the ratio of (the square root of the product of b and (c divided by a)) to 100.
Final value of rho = 0.0092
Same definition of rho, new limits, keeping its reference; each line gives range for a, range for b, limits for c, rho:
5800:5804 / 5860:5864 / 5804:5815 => 0.0103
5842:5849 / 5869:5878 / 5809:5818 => 0.0103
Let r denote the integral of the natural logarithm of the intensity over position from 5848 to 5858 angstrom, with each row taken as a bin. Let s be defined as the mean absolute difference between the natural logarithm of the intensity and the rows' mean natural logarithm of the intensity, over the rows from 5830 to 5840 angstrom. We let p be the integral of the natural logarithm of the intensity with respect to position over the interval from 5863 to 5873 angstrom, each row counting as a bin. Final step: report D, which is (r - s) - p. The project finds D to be -0.6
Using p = 12.36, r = 11.8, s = 0.095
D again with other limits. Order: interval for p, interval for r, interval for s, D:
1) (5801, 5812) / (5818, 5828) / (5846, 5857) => -3.5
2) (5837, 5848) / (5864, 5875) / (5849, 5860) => -0.6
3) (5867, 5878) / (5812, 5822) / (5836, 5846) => -2.6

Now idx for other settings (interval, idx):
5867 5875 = 5868.0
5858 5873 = 5868.0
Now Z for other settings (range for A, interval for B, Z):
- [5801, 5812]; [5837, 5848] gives 1.2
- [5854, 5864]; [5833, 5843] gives -0.2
